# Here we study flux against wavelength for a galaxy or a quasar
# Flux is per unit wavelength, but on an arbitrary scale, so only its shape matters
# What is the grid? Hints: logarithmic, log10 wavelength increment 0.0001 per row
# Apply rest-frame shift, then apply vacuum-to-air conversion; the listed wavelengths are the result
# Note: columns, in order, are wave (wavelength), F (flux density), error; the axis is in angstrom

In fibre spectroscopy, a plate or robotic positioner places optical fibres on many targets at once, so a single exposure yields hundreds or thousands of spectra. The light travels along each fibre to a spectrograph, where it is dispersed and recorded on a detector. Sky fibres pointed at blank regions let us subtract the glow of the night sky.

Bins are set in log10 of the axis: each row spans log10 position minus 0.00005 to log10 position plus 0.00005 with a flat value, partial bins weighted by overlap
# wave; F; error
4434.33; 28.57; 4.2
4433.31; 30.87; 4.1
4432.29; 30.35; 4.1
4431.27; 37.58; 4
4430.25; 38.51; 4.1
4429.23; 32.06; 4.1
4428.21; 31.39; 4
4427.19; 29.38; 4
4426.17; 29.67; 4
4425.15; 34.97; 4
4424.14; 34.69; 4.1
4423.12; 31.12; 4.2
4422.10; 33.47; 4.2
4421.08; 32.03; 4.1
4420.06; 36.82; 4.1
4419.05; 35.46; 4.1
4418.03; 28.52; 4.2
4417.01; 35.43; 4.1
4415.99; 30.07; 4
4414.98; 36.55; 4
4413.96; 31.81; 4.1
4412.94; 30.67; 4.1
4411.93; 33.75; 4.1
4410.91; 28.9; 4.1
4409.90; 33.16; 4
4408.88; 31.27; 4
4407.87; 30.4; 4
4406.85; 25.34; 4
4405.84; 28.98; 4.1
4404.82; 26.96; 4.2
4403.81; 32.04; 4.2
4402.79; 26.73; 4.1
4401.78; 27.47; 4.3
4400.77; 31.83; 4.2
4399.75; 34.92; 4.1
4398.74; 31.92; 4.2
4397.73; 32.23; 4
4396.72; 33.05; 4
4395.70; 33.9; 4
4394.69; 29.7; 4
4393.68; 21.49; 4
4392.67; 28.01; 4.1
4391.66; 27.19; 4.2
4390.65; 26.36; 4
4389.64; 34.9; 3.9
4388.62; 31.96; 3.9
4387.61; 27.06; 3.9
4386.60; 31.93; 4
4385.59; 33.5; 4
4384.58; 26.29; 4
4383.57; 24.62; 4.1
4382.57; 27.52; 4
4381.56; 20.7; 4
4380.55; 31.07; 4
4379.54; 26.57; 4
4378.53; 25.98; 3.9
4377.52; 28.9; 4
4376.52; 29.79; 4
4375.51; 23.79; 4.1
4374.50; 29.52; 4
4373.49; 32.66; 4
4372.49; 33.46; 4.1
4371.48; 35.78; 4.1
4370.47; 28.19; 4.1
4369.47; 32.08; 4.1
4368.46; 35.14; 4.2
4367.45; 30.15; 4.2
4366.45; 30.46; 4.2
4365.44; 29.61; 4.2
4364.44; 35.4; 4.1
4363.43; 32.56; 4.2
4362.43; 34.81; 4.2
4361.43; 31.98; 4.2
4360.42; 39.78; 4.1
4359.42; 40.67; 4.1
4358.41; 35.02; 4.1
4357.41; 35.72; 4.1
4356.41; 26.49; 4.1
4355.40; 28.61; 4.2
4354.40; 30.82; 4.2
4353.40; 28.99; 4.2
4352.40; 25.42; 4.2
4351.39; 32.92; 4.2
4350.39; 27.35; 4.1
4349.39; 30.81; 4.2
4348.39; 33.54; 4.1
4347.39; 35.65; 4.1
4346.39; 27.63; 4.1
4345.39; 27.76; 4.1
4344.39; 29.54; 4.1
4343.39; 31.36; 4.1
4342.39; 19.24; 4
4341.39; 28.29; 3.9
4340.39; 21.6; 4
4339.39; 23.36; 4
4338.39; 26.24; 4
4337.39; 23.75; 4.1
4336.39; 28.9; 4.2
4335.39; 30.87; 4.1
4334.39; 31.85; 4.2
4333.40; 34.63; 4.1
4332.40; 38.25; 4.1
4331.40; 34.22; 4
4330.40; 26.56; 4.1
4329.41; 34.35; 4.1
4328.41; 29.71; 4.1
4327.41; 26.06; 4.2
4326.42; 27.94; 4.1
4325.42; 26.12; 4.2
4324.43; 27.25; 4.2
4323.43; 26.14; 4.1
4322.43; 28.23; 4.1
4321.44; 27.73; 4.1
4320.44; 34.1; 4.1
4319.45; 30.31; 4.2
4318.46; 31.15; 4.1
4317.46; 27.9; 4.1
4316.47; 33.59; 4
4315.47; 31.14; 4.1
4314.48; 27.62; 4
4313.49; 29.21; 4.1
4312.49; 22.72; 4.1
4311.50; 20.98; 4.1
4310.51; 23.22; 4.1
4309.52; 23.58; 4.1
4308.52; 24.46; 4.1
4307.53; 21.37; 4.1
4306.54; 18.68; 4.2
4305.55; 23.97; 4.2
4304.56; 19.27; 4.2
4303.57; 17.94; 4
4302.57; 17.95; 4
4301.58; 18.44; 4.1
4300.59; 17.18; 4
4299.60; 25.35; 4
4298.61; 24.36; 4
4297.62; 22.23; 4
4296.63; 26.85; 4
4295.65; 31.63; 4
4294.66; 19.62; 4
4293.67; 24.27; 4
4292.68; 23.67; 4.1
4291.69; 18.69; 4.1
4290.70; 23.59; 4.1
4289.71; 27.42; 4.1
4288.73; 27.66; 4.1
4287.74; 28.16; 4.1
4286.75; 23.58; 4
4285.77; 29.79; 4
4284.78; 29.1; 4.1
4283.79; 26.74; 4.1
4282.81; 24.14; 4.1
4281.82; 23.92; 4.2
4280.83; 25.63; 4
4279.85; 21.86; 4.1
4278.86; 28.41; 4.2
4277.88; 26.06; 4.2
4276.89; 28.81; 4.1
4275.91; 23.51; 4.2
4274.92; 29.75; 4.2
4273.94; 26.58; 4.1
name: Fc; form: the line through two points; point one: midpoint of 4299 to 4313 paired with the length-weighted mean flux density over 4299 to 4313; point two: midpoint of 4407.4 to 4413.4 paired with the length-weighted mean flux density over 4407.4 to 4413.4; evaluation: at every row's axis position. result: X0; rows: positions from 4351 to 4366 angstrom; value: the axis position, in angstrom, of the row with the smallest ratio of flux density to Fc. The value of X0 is 4352.40 angstrom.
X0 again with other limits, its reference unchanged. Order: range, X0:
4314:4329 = 4327.41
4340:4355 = 4342.39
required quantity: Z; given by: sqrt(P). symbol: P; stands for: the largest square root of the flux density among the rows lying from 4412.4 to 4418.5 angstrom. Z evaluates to 2.46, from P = 6.0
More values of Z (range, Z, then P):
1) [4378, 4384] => 2.36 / 5.6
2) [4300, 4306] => 2.21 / 4.9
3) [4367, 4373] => 2.45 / 6.0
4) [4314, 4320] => 2.41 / 5.8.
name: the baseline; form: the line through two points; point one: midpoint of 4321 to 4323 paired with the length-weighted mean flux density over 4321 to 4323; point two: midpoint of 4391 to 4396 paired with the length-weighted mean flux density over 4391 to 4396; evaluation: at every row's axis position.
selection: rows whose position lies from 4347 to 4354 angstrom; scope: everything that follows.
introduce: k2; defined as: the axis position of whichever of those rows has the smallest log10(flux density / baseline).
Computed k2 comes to 4352.40 angstrom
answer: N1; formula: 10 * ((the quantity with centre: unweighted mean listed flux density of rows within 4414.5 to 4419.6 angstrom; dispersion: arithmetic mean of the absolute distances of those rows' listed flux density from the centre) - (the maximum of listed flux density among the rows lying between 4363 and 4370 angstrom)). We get -323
